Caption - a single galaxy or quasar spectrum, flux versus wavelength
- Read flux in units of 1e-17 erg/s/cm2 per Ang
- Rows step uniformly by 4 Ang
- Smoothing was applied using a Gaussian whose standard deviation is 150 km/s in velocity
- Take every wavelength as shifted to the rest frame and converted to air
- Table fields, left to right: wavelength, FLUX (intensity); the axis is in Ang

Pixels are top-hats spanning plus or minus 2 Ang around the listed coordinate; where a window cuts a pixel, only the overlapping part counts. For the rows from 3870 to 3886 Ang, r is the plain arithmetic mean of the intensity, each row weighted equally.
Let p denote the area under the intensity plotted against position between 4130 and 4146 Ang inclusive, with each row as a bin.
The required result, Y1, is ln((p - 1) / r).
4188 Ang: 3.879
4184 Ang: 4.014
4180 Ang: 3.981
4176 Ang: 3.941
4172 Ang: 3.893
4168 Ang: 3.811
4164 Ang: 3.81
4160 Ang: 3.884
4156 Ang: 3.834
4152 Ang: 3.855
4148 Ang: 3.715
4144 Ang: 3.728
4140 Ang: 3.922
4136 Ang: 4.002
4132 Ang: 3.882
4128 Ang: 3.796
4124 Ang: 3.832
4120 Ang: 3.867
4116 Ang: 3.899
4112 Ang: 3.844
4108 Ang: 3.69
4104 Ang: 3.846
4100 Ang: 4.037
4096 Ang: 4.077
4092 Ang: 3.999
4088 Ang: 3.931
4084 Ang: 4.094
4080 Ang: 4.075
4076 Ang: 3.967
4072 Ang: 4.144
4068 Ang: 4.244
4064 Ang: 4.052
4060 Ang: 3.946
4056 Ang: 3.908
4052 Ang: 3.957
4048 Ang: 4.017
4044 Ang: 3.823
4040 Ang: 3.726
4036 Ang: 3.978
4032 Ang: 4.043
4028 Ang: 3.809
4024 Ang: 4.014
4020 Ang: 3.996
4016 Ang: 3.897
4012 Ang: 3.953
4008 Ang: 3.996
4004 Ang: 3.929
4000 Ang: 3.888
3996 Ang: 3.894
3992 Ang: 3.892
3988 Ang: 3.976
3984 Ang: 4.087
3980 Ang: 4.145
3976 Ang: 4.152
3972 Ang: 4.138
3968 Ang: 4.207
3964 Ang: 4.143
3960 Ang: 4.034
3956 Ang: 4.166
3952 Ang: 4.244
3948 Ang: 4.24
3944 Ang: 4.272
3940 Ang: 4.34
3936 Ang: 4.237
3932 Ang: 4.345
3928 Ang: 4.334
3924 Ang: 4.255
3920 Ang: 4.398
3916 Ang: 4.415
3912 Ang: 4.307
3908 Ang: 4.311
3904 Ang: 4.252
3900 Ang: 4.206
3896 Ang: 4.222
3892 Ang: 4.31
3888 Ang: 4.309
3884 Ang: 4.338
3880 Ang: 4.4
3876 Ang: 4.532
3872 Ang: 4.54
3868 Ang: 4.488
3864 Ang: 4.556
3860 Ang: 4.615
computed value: 2.62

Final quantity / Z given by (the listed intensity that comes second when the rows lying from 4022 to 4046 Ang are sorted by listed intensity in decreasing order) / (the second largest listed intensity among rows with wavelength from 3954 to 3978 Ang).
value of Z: 0.96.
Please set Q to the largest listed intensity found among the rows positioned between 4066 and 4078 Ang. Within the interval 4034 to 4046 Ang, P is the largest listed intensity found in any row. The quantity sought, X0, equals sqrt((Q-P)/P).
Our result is 0.26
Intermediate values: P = 3.978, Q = 4.244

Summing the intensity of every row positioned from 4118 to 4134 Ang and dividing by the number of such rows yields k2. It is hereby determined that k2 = 3.84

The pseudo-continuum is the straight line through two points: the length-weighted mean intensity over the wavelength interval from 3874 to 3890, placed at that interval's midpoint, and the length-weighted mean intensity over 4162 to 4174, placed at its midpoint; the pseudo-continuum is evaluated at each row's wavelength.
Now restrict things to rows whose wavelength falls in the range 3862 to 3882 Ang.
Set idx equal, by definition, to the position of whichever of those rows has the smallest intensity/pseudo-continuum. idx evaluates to 3880 Ang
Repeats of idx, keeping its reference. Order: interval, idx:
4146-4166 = 4148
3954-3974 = 3960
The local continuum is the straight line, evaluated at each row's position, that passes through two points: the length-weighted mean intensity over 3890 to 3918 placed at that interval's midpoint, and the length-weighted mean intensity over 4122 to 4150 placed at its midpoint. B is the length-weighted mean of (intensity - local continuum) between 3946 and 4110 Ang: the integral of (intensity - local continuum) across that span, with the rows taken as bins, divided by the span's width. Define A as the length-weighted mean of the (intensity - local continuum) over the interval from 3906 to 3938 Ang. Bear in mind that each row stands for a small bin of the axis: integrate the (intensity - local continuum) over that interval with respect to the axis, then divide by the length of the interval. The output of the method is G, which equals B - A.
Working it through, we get -0.11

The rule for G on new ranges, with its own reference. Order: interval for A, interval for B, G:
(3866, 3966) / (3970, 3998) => -0.13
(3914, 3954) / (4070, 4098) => 0.02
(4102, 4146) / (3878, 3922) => 0.04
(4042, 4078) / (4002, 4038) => -0.13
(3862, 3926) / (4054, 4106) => 0.02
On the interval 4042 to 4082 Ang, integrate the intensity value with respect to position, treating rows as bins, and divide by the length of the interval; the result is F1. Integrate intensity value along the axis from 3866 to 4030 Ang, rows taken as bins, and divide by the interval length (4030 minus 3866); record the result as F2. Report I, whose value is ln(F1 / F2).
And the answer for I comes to -0.04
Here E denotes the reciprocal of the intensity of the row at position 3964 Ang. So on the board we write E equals 0.241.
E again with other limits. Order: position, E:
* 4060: 0.253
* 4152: 0.259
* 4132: 0.258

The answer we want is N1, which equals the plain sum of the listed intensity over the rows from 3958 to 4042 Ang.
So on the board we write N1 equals 83.9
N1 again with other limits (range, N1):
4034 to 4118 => 83.3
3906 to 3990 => 88.7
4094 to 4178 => 81.2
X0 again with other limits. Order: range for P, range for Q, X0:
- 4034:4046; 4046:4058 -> 0.10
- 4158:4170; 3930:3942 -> 0.34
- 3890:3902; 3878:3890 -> 0.14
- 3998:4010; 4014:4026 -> 0.07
